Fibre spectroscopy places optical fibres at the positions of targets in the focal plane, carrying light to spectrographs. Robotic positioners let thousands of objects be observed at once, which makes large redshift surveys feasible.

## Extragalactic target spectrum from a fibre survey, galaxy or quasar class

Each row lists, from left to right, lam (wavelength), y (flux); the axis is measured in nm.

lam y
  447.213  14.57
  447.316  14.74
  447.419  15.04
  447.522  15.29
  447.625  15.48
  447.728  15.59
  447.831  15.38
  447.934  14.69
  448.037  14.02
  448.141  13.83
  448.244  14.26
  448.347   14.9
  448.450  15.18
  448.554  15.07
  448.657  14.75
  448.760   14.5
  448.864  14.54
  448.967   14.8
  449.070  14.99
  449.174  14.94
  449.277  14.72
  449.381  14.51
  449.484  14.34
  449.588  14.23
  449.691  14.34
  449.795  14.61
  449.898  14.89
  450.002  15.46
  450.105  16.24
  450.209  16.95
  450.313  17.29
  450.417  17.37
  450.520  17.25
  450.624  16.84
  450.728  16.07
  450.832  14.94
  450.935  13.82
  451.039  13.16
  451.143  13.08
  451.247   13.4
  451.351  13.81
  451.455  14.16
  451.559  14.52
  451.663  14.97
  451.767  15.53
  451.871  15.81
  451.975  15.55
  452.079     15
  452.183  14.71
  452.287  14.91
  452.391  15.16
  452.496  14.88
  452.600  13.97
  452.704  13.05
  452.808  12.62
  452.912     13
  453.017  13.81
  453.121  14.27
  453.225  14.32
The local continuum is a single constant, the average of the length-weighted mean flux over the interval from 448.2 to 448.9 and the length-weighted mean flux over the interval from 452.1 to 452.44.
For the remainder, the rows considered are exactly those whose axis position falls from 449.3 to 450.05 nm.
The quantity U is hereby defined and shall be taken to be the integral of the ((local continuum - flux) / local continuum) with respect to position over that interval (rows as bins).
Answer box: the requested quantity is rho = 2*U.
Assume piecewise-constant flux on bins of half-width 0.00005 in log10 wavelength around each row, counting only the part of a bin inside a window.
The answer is 0.022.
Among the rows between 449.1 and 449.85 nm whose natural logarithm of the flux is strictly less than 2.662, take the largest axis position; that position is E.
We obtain 449.588 nm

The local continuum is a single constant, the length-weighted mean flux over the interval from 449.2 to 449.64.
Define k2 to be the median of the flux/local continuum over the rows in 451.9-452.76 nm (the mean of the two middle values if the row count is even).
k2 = 1.028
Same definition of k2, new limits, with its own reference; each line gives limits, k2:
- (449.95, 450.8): 1.166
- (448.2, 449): 1.019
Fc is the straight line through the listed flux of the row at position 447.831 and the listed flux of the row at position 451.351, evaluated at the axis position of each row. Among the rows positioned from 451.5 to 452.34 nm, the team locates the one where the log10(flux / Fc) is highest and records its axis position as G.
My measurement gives 451.871 nm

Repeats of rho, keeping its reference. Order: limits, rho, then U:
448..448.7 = 0.025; 0.012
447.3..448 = -0.031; -0.015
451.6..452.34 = -0.035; -0.018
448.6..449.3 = 0.009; 0.004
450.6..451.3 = 0.044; 0.022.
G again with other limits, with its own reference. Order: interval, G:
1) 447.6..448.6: 447.728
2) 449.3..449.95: 449.898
